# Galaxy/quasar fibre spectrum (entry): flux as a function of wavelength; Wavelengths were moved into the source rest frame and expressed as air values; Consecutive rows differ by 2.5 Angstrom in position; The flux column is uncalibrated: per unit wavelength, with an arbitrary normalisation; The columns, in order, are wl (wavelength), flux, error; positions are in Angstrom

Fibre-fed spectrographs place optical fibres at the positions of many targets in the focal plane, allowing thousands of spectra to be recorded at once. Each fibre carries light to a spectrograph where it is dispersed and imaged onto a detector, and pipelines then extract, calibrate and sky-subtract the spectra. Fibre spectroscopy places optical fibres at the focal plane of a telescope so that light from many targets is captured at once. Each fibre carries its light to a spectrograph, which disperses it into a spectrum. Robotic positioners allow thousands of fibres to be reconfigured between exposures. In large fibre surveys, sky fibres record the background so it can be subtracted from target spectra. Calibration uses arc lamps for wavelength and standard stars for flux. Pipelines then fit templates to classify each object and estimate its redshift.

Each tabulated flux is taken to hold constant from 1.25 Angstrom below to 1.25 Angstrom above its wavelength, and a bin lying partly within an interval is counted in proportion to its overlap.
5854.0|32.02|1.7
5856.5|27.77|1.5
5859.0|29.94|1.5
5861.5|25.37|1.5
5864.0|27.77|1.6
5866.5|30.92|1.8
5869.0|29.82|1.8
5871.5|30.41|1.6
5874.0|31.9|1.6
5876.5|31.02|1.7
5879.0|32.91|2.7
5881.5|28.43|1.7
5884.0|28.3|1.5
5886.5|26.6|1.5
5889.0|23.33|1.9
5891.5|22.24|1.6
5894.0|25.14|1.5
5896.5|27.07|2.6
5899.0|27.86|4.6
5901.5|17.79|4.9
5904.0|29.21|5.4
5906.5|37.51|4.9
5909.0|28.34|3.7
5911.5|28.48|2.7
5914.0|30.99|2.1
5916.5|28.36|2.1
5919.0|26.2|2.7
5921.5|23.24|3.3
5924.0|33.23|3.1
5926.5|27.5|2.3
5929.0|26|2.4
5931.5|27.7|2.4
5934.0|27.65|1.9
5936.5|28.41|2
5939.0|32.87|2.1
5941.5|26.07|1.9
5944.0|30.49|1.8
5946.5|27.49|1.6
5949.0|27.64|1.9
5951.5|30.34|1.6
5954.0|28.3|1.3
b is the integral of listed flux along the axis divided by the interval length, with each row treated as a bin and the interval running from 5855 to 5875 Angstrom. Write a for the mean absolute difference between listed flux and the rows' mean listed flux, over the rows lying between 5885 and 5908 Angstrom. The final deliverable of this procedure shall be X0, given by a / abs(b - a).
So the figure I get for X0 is 0.146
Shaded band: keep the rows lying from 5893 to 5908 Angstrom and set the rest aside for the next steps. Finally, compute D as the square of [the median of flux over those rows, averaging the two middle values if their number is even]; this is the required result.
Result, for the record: 754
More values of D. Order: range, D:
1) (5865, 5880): 959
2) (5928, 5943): 766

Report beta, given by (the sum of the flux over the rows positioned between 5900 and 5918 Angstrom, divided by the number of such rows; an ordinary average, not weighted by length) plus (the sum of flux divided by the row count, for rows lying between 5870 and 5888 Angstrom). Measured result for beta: 58.6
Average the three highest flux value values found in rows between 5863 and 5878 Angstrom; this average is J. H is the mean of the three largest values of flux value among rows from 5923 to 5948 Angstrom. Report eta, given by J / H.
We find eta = 0.97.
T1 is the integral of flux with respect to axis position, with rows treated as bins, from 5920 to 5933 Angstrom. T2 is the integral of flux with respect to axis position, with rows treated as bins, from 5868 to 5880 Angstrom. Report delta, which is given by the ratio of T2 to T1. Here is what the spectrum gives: 1.047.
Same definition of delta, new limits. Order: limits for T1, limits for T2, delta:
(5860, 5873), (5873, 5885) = 0.974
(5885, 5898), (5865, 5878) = 1.232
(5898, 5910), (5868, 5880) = 1.109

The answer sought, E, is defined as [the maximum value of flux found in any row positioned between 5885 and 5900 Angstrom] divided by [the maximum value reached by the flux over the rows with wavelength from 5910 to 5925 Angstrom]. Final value 0.84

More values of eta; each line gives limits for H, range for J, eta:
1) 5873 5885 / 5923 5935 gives 0.92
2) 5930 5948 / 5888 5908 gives 1.03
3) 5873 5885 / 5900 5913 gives 0.99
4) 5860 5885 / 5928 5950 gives 0.96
